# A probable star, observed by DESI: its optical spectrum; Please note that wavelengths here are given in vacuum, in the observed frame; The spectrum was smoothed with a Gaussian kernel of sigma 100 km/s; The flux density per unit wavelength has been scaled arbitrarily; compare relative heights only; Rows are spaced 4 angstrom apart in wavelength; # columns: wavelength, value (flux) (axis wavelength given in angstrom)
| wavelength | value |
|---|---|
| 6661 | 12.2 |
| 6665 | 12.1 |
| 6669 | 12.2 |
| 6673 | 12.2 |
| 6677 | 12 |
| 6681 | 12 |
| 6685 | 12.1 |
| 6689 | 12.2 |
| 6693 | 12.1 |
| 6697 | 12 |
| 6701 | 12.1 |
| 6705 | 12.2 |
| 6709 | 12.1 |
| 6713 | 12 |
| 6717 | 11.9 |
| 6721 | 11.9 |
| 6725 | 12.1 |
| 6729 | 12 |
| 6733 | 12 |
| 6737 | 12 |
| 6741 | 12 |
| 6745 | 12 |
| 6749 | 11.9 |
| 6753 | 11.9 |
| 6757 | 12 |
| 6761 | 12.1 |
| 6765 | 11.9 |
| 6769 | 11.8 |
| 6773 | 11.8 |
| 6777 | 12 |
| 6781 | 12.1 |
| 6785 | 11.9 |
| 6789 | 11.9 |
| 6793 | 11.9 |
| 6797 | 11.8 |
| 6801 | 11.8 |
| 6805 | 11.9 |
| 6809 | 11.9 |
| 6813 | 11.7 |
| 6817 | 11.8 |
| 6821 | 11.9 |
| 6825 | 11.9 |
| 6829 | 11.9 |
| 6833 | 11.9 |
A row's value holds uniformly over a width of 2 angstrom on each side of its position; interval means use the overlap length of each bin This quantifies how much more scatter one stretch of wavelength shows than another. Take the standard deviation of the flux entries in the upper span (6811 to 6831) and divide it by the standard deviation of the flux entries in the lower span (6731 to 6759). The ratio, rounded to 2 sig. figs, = 1.8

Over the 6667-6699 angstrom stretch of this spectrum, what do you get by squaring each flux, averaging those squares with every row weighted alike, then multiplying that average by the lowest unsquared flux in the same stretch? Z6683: 1757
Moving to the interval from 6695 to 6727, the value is 1724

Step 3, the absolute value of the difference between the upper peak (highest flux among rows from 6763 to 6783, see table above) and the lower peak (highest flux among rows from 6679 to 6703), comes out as 0.100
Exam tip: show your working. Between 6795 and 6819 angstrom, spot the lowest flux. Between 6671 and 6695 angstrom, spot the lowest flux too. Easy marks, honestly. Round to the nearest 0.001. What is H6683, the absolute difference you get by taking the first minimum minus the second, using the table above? 0.300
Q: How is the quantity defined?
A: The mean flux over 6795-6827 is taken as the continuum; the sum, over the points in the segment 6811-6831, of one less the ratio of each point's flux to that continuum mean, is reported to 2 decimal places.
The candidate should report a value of 0.00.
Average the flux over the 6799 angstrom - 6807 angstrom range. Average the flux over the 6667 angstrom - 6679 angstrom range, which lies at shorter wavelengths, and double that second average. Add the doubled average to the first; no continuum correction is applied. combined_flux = 36.1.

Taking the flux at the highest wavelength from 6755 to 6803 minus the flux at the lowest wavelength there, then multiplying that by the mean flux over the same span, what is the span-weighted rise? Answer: -2.4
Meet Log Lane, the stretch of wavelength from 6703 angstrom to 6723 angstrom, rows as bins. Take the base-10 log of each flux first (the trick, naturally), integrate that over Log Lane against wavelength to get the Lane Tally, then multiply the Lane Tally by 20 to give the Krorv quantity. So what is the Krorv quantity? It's 432.0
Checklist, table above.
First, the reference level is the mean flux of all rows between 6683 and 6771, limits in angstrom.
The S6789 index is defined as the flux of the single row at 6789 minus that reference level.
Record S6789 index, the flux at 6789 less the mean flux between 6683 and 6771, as -0.11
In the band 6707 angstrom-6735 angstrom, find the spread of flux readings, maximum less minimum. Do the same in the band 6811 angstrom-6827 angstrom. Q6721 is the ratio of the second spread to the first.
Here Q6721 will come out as 1.00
